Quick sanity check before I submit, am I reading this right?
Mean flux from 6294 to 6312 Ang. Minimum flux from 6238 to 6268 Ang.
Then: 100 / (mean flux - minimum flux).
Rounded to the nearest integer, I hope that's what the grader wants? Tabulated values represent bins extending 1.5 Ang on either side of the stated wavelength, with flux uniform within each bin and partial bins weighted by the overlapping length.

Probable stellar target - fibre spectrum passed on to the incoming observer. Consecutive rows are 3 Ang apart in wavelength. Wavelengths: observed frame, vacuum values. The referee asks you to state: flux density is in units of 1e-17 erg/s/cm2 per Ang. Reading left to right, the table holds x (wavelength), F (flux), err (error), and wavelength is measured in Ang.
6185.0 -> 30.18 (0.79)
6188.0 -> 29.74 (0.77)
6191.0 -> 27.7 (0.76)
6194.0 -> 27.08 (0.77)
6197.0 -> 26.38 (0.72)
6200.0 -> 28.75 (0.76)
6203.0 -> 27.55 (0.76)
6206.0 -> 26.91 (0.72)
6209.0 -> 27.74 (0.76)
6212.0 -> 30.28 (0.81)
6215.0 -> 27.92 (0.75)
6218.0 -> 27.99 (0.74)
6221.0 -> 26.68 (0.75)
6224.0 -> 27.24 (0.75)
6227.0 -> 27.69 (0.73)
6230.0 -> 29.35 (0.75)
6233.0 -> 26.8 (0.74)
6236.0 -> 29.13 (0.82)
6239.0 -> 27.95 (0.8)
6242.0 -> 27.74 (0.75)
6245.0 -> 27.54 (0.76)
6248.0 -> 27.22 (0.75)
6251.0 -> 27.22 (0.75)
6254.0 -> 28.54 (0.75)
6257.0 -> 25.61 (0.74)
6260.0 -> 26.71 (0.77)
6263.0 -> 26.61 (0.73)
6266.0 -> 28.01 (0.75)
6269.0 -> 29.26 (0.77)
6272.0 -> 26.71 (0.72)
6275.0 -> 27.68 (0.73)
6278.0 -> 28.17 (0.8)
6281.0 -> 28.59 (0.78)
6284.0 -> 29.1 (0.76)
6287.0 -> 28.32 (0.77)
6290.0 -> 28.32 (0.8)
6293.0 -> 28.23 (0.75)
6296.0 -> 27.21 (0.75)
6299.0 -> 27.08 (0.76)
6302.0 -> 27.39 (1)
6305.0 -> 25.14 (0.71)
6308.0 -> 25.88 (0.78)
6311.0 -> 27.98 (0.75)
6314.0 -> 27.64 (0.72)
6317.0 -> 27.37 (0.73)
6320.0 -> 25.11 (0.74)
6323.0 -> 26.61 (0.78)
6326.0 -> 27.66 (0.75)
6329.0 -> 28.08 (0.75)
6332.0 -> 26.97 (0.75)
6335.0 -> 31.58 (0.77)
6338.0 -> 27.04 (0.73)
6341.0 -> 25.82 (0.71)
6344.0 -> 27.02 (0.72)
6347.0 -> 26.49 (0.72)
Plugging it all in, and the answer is 85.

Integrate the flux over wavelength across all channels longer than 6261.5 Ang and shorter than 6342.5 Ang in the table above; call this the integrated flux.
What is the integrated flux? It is 2231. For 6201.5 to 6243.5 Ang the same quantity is 1173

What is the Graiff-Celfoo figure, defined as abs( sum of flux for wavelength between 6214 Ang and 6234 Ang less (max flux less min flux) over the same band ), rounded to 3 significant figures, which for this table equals 191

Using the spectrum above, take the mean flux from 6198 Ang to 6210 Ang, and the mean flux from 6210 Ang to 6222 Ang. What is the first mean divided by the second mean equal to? 0.98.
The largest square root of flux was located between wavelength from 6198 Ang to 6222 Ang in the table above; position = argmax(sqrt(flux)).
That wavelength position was 6212.0 Ang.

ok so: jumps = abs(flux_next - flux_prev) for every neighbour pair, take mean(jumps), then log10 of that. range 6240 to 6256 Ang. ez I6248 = -0.34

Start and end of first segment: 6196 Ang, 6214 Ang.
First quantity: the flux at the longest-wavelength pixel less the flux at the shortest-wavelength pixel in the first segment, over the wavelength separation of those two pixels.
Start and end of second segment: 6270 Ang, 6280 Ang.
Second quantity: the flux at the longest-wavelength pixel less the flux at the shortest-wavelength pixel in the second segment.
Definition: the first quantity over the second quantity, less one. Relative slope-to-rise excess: -0.82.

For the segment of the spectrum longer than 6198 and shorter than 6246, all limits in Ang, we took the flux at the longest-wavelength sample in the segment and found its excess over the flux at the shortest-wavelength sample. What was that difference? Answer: -1.2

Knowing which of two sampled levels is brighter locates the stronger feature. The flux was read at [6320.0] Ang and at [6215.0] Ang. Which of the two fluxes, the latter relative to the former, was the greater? 27.9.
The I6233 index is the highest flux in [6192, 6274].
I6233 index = 30.28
